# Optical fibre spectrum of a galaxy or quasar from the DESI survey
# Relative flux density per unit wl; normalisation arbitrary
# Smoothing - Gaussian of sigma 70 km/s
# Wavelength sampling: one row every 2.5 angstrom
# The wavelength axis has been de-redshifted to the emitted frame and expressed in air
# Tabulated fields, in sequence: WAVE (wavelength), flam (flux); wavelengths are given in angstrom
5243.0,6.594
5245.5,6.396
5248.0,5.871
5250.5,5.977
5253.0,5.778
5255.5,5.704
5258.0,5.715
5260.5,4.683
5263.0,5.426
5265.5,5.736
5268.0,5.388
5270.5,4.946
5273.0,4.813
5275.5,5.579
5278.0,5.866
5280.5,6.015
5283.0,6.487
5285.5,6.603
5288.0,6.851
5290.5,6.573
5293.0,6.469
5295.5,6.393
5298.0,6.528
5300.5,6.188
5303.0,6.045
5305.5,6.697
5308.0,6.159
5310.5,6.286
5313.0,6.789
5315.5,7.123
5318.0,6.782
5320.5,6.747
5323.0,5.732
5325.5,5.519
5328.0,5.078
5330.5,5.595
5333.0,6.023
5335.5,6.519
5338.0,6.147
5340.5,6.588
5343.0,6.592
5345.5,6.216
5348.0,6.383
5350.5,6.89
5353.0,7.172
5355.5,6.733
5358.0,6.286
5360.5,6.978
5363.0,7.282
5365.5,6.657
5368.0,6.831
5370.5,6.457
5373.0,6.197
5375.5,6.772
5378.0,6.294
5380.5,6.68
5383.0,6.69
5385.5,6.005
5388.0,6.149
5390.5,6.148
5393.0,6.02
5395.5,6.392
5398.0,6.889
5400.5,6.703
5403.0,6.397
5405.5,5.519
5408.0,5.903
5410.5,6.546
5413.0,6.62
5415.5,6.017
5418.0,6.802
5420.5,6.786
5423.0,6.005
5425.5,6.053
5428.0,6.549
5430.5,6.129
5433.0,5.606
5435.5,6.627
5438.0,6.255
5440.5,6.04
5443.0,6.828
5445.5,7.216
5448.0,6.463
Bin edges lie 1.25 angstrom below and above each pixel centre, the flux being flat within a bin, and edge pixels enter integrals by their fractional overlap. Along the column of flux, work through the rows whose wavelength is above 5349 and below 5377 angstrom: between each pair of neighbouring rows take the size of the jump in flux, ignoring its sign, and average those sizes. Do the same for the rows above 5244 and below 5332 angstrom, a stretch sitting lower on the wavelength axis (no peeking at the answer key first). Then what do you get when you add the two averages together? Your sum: 0.76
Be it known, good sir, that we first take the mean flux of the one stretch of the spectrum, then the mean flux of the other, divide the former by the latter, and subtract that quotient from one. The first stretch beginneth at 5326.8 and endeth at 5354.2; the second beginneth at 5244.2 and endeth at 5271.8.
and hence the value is -0.123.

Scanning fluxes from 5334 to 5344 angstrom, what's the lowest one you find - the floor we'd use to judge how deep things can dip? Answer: 6.147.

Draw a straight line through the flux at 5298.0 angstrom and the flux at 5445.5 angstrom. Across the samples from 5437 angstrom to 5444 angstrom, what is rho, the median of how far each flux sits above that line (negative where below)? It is -0.9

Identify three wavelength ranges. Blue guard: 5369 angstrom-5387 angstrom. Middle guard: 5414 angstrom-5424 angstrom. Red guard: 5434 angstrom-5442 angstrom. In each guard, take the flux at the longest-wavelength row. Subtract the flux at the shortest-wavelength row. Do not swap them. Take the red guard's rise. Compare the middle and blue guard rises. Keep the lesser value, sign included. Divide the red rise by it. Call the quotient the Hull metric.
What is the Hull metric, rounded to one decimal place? 1.3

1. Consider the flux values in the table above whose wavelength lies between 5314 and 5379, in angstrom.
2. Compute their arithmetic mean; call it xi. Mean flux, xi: 6.45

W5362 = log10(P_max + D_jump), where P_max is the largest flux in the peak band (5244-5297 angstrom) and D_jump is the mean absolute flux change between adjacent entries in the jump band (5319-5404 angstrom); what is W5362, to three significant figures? 0.859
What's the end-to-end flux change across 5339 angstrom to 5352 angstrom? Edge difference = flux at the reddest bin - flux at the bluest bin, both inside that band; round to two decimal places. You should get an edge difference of 0.30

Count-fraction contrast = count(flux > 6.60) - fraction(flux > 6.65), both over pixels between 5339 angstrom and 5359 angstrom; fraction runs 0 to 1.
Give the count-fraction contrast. 2.6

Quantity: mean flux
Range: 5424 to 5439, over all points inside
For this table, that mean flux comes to 6.20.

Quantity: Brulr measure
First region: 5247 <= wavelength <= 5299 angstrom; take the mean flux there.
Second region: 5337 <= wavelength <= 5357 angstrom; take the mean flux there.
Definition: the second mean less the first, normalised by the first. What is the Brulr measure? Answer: 0.12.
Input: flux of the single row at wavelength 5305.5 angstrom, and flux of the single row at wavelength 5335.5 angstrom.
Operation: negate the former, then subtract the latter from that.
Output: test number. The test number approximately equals -13.2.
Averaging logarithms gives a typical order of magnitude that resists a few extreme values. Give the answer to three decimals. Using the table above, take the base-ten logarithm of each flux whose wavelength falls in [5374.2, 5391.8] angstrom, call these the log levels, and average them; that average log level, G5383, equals 0.805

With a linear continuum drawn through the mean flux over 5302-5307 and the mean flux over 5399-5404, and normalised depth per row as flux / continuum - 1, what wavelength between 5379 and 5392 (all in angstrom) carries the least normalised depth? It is 5385.5 angstrom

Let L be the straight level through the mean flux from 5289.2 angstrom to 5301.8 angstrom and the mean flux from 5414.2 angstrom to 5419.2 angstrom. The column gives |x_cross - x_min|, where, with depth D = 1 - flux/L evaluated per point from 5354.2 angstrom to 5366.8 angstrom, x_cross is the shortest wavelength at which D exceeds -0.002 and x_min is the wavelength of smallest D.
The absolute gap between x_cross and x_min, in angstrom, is 5.0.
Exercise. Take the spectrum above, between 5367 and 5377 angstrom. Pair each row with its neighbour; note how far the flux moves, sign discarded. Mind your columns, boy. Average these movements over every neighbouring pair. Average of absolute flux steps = 0.40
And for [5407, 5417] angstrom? 0.44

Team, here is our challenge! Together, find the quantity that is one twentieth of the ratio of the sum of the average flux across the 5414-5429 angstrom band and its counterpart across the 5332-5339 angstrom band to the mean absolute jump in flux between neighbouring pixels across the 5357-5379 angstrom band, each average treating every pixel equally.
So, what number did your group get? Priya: 1.45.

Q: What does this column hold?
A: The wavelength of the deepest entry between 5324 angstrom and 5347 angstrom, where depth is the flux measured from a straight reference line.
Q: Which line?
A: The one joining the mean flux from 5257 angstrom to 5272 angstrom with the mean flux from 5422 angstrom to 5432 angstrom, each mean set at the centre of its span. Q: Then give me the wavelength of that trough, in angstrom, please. 5328.0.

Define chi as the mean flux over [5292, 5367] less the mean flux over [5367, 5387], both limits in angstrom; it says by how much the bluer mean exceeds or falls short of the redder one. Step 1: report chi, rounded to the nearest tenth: -0.1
